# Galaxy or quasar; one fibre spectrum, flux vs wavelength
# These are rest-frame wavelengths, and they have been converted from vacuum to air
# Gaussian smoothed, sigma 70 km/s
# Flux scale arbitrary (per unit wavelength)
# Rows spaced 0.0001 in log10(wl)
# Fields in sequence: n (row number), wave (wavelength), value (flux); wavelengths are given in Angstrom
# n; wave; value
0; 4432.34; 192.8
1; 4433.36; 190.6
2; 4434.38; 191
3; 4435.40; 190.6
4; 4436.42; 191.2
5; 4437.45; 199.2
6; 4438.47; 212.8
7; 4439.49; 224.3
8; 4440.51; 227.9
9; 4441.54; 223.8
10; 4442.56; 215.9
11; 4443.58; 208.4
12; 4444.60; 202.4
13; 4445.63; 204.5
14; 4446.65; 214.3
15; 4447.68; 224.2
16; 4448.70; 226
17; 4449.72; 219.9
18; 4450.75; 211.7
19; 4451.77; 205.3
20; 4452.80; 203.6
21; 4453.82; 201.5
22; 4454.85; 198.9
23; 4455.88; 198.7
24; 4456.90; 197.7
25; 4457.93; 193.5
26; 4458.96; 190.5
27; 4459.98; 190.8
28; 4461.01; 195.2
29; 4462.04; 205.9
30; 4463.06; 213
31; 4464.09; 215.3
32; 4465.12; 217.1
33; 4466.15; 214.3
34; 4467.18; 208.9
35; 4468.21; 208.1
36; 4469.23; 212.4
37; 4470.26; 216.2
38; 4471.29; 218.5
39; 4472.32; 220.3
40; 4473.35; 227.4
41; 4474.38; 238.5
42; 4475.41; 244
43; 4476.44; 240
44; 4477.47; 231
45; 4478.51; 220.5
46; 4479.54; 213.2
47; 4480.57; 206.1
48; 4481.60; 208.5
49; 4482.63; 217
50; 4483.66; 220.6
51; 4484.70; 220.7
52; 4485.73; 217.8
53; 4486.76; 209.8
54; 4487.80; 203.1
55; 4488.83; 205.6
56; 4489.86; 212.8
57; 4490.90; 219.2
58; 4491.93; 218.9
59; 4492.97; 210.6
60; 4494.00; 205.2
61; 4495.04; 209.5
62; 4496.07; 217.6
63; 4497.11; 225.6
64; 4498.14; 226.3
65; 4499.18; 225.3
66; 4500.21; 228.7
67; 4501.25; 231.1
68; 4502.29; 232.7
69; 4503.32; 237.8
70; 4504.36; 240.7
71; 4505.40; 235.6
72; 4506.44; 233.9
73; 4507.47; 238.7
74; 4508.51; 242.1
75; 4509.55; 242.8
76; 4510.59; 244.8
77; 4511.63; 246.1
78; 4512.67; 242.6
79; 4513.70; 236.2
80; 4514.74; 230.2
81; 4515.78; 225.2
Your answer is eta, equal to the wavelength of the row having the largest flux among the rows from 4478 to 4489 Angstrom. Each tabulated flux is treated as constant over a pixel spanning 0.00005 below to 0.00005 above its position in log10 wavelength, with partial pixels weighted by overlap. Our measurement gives 4484.70 Angstrom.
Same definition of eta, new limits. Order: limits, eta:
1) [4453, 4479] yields 4475.41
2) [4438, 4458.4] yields 4440.51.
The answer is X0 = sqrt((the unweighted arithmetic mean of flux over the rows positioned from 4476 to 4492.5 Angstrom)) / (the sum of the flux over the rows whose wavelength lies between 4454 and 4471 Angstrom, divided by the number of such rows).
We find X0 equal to 0.0719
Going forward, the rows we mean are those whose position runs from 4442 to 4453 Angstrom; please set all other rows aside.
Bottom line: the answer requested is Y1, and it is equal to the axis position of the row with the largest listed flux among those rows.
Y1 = 4448.70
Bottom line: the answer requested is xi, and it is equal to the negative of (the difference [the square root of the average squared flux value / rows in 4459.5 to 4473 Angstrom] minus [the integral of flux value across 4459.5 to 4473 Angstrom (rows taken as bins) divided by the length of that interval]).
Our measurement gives 0.10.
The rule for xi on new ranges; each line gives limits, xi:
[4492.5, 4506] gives -0.16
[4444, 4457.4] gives -0.19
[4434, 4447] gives -0.28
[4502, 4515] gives 0.37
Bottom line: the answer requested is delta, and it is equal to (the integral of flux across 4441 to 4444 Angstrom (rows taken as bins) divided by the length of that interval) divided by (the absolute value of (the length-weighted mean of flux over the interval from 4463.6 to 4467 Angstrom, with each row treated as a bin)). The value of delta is 1.01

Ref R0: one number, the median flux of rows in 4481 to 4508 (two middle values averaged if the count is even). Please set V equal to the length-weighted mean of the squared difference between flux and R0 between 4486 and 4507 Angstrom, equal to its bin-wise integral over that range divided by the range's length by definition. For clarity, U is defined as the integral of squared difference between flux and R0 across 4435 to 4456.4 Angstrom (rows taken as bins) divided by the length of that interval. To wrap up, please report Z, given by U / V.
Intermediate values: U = 226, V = 135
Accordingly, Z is 1.7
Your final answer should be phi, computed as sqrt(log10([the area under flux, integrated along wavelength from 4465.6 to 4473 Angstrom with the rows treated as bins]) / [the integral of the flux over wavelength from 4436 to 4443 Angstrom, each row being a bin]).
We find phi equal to 0.0463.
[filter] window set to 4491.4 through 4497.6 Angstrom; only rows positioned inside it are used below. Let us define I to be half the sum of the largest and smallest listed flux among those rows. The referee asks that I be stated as 215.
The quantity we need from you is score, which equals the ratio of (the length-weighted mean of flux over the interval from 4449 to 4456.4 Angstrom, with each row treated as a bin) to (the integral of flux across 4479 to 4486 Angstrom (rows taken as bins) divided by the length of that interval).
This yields 0.96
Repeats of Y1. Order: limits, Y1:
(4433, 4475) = 4474.38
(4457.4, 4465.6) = 4465.12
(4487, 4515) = 4511.63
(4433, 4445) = 4440.51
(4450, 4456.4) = 4450.75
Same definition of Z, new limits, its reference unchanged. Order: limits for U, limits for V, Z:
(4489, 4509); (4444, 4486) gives 0.8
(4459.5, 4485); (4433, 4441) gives 0.3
